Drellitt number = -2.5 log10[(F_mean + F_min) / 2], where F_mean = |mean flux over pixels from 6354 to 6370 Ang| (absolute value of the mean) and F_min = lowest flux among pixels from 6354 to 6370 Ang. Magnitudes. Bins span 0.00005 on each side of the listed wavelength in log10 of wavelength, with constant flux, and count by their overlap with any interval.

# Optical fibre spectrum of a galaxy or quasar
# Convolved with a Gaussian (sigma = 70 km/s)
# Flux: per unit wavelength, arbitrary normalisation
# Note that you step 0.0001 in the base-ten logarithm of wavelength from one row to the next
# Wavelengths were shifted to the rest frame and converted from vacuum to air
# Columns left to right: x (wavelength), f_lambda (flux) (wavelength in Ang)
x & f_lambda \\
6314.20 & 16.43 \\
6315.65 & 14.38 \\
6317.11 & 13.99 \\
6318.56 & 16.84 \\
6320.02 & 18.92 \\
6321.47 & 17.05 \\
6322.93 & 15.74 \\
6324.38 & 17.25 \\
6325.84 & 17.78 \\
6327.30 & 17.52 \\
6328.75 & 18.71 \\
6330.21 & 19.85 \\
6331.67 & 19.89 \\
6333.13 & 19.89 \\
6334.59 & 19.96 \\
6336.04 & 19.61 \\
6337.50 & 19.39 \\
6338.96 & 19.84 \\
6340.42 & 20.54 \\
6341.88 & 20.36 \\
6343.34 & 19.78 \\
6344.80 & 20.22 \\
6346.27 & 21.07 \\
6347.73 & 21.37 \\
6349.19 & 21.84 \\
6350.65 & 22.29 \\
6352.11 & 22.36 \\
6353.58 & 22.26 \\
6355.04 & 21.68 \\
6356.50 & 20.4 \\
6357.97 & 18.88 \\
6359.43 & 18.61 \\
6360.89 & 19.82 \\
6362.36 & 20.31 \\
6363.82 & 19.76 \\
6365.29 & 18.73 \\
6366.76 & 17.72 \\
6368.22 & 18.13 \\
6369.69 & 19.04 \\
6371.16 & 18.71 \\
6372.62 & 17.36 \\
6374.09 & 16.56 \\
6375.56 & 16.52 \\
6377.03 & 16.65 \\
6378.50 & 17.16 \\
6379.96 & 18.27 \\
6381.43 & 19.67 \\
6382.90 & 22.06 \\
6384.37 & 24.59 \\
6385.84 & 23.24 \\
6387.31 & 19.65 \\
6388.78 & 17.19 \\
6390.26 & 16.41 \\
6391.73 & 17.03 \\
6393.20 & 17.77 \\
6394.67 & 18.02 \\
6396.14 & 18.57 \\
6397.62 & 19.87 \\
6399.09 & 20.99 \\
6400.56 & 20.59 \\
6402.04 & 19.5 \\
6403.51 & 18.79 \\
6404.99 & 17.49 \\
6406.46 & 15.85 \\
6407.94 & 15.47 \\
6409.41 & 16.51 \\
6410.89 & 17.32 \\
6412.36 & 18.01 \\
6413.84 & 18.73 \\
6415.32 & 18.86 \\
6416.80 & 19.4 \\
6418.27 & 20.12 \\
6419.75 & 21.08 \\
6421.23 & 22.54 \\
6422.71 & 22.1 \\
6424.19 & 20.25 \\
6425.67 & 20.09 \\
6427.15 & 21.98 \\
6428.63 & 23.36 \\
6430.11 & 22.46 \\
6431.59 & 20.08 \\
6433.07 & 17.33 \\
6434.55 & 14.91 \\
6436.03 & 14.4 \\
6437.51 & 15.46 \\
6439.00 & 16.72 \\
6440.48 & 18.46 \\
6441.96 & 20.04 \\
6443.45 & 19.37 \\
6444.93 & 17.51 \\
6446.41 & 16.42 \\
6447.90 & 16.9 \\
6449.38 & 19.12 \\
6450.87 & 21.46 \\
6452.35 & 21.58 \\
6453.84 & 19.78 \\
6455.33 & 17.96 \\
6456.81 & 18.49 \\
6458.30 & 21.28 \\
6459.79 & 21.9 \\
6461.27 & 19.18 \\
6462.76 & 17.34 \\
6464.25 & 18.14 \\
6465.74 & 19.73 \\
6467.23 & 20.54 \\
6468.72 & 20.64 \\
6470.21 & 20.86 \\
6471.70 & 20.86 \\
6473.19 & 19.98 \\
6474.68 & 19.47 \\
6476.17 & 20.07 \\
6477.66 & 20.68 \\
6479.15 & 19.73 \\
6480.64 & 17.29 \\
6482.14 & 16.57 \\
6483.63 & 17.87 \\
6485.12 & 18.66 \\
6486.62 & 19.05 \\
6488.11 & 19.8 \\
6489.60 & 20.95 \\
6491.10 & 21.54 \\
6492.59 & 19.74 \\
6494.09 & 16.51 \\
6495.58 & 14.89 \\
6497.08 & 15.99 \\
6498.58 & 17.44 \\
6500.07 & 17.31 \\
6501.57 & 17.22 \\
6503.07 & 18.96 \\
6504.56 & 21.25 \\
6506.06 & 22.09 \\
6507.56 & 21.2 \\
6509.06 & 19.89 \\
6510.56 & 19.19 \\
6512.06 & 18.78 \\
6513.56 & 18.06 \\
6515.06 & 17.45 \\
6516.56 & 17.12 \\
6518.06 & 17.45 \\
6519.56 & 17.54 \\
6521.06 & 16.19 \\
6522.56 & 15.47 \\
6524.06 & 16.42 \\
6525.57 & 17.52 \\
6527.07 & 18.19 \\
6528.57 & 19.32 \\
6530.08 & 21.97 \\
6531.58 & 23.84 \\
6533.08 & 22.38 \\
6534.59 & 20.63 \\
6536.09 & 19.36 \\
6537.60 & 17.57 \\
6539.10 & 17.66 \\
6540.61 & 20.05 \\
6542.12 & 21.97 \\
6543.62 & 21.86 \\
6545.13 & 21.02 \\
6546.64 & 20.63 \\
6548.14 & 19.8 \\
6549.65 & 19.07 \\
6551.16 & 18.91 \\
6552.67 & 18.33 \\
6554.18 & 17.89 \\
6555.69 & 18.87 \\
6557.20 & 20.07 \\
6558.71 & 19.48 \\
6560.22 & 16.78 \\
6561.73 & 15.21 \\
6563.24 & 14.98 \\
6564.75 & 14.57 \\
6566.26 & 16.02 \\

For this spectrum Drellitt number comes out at -3.17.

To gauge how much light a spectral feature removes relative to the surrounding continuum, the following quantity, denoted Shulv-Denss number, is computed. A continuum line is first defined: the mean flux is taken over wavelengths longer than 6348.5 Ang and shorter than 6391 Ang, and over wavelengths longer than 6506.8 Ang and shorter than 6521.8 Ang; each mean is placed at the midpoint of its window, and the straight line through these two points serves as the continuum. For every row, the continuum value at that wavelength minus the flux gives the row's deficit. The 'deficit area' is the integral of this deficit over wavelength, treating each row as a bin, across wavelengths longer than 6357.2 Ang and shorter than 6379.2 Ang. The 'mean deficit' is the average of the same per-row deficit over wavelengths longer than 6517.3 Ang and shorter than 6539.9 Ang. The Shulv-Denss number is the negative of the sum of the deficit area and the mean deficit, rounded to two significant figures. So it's -27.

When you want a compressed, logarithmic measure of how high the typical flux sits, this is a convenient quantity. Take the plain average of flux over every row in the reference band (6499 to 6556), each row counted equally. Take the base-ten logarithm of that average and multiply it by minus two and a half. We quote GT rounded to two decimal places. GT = -3.21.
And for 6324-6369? -3.25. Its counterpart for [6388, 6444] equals -3.18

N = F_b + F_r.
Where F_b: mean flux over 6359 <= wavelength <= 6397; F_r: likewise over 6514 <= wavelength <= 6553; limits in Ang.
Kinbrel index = 37.9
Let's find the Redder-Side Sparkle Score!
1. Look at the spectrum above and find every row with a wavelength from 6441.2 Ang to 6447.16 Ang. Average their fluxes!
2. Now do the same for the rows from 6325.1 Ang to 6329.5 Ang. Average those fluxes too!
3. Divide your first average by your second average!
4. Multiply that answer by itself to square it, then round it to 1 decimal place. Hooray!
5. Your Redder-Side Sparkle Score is 1.0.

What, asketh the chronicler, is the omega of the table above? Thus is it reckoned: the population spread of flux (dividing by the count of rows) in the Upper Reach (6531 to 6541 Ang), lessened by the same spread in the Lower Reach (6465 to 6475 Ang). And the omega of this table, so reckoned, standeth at 1.6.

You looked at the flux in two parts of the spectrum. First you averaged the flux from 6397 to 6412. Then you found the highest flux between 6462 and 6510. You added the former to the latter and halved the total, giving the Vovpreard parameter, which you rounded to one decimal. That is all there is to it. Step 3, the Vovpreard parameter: 20.2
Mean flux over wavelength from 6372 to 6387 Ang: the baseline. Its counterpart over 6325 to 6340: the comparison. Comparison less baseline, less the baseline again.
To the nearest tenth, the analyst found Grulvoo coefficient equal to -19.2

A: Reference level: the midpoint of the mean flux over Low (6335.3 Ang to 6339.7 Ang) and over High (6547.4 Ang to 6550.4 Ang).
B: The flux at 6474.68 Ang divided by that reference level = 1.00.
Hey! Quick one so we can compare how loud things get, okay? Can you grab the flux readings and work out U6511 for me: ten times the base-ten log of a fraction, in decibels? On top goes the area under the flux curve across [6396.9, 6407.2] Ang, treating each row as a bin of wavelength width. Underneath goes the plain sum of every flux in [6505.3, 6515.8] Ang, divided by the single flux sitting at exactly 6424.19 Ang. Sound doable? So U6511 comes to 14.6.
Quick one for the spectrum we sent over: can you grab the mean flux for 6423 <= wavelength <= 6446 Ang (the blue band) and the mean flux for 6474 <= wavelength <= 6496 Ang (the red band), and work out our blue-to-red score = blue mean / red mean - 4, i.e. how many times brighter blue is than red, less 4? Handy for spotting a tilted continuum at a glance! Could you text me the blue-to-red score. -3.00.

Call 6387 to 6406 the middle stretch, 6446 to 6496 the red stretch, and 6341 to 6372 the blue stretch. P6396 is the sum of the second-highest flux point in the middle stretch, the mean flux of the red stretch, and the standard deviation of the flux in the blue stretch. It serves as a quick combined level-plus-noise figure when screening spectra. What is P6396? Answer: 41.3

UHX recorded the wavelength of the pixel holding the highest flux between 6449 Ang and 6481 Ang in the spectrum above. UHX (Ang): 6459.79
